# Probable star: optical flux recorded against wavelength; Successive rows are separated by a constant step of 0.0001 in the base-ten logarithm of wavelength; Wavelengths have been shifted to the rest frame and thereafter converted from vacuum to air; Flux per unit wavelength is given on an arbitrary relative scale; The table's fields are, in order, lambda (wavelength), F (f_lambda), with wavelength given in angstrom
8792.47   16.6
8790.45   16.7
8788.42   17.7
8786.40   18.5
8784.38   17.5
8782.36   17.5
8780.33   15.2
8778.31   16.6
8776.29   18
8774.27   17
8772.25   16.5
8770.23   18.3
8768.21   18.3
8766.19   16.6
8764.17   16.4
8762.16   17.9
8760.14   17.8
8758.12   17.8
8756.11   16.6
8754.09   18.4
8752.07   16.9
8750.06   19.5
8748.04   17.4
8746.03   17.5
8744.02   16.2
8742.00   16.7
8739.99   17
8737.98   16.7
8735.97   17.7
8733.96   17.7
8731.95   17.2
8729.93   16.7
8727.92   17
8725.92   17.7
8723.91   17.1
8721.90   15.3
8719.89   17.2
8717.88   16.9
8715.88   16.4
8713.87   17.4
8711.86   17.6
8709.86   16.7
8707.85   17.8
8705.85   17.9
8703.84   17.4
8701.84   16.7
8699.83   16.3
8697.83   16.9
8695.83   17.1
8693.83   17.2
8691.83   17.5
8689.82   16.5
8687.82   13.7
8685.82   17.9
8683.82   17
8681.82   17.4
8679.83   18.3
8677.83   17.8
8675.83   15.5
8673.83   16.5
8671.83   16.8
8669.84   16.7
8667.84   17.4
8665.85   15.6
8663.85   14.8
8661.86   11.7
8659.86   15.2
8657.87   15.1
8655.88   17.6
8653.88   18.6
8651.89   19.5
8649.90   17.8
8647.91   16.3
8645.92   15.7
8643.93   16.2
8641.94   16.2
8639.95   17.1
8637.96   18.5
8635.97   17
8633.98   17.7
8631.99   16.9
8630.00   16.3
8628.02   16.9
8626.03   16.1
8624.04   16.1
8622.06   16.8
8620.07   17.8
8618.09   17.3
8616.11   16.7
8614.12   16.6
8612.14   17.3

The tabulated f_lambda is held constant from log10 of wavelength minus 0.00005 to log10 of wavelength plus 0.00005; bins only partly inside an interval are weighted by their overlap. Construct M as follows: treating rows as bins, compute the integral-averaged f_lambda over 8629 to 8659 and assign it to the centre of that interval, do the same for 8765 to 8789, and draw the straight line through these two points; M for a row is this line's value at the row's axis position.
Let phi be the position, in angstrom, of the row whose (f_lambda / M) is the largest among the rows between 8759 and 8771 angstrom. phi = 8768.21 angstrom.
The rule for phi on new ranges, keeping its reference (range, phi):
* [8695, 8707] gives 8705.85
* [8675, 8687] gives 8679.83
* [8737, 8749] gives 8746.03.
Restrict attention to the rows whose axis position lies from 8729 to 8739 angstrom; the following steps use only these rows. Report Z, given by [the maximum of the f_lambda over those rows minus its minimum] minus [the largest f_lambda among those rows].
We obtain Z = -16.7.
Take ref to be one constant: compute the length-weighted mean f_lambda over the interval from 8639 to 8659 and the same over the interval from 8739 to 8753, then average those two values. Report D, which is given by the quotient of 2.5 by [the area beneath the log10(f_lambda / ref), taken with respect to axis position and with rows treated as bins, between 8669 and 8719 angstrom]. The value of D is -9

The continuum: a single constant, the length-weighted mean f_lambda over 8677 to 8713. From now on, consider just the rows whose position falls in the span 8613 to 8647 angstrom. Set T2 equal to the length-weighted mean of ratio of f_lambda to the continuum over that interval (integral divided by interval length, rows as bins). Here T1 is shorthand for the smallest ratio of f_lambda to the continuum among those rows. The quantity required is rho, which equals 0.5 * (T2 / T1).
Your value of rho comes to 0.536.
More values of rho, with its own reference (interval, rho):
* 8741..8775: 0.537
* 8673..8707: 0.618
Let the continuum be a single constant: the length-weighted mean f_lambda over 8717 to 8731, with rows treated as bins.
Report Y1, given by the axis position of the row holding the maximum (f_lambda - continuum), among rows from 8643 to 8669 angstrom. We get 8651.89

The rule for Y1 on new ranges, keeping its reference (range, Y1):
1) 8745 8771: 8750.06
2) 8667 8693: 8679.83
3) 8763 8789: 8786.40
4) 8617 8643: 8637.96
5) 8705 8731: 8705.85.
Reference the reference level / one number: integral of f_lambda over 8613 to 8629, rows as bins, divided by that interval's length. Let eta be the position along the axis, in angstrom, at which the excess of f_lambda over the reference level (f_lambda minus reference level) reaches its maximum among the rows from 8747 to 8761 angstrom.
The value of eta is 8750.06 angstrom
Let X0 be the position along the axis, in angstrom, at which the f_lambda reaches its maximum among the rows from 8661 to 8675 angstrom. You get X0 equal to 8667.84 angstrom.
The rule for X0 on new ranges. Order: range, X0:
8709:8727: 8725.92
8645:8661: 8651.89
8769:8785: 8770.23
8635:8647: 8637.96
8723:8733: 8725.92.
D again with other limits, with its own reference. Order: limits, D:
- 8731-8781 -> 19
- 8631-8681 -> -3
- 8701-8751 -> -539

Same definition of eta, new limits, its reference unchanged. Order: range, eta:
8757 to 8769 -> 8768.21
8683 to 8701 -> 8685.82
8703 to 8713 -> 8705.85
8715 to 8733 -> 8725.92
